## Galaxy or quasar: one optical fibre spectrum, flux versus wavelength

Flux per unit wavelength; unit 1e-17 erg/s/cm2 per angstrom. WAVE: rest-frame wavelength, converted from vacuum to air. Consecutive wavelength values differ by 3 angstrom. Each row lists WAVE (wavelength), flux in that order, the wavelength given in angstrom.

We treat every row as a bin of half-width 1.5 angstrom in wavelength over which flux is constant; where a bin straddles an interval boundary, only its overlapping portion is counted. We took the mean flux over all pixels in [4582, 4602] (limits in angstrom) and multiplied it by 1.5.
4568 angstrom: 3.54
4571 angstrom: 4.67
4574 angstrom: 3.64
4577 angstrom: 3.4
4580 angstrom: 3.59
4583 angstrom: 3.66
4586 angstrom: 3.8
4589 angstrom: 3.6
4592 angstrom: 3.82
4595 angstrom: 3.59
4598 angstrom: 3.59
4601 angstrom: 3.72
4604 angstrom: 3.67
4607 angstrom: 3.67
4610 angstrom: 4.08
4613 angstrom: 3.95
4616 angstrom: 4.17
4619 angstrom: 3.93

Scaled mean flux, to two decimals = 5.52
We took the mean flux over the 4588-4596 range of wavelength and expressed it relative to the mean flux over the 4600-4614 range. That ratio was 0.96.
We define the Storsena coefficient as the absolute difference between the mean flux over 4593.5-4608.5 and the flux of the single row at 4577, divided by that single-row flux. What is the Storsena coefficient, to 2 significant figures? 0.073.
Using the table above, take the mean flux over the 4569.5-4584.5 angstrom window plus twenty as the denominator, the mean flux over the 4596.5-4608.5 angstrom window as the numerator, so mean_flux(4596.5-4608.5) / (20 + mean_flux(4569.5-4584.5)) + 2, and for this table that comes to 2.15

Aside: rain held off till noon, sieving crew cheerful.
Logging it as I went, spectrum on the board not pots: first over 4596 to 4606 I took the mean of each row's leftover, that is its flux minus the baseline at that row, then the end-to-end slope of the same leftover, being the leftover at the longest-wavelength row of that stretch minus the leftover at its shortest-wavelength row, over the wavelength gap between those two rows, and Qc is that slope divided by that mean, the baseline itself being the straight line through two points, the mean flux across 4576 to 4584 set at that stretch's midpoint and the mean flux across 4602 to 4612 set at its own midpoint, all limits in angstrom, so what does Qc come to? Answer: -0.04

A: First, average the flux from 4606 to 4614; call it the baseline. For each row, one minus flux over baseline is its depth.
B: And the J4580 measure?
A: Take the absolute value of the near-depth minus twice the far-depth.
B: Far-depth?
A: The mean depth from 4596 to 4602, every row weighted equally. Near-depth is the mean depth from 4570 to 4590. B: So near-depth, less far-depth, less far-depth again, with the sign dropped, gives 0.09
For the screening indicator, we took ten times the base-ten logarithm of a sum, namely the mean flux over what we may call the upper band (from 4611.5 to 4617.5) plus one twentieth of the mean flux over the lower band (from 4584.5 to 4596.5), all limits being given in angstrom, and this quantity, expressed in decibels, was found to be 6.28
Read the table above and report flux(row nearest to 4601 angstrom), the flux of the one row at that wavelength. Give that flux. 3.72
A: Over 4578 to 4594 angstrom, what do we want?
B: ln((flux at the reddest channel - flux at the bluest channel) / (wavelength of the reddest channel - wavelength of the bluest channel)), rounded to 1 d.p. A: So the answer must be -4.0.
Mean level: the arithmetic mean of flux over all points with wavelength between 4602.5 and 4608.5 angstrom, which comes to 3.67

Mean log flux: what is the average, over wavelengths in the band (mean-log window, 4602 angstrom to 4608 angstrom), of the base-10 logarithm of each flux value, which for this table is 0.565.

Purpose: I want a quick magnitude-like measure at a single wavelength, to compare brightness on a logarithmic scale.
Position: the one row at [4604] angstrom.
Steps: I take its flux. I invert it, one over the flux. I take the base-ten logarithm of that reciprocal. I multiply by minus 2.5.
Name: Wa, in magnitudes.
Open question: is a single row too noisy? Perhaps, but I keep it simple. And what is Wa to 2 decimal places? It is 1.41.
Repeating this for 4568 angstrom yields 1.37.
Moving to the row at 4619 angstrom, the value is 1.49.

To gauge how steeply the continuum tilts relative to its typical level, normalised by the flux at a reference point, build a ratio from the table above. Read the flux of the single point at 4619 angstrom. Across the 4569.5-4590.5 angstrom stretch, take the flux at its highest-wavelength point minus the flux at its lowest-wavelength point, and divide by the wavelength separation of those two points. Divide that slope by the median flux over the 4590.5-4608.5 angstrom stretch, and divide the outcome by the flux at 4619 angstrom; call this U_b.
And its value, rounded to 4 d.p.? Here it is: -0.0041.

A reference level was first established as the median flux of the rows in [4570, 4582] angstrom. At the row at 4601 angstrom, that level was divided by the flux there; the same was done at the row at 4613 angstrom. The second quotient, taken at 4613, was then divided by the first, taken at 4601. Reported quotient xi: 0.942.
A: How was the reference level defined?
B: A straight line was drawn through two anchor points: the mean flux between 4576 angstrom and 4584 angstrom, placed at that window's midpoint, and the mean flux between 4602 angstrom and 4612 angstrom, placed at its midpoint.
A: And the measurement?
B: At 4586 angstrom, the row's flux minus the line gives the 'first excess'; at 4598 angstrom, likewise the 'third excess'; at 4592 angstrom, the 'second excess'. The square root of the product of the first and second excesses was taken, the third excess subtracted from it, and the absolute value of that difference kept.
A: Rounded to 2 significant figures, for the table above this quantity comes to 0.30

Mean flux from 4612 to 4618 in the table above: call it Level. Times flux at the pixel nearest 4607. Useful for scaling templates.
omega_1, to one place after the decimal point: 14.9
